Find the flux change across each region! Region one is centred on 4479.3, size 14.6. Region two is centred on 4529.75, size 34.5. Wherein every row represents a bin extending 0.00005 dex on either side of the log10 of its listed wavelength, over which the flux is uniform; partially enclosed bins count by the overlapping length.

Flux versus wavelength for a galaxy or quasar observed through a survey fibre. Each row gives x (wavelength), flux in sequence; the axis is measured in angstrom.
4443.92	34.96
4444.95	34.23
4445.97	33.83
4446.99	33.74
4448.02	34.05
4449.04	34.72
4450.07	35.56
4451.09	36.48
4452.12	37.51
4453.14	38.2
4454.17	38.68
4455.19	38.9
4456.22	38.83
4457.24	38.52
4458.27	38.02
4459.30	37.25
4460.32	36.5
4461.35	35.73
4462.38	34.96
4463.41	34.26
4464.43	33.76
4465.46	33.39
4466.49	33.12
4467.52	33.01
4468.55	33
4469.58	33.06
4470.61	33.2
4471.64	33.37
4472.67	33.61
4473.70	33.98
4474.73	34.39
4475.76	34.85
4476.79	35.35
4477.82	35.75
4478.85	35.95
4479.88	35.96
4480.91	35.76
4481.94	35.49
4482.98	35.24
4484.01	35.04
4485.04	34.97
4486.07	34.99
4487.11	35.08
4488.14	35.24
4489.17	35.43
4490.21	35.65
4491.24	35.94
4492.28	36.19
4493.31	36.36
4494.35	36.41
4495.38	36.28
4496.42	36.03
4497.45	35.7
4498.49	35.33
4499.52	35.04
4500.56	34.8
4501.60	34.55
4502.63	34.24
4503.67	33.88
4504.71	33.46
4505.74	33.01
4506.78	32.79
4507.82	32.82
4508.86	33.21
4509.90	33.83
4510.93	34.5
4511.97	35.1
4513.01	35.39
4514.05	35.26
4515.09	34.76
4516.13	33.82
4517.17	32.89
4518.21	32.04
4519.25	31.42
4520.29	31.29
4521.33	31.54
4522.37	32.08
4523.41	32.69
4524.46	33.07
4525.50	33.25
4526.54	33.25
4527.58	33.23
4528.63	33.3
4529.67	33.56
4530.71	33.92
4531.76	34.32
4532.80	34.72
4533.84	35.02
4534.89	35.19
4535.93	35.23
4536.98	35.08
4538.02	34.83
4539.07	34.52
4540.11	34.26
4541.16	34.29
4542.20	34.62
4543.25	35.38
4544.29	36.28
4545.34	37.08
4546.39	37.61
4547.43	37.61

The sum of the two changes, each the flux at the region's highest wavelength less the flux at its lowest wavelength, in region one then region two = 3.6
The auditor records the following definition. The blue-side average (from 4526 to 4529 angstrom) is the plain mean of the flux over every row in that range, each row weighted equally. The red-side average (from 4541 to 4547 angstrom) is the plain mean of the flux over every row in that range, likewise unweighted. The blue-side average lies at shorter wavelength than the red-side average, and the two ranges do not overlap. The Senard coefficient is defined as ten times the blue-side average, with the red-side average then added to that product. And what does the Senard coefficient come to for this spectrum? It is 368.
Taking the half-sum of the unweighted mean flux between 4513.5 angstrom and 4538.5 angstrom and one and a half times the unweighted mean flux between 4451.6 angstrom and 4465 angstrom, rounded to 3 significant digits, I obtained 44.5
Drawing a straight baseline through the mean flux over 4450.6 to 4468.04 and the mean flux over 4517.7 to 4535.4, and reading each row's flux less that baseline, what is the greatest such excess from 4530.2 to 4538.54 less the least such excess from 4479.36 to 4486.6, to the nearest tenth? 2.6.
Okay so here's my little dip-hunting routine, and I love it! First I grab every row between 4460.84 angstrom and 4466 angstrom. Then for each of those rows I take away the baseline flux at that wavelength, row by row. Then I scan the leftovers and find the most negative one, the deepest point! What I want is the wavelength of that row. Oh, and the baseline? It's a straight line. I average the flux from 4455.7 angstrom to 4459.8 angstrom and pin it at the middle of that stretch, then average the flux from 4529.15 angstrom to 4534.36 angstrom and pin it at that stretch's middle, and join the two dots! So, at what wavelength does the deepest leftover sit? 4465.46 angstrom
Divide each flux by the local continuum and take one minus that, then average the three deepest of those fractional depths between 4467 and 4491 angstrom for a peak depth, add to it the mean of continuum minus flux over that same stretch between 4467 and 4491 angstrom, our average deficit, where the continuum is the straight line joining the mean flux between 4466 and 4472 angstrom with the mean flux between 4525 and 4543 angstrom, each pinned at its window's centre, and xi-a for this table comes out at -1.4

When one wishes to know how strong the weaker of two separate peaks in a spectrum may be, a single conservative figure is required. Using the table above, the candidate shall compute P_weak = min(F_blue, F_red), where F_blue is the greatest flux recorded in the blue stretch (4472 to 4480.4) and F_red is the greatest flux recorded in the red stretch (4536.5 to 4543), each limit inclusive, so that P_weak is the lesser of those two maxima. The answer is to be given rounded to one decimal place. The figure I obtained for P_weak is 35.1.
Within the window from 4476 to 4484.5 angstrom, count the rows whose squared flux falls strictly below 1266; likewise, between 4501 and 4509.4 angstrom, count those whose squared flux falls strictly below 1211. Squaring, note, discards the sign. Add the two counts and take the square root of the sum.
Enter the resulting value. 3.46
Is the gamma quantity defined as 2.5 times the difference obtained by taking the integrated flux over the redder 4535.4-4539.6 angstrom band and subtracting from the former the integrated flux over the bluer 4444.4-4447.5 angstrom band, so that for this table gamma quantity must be 104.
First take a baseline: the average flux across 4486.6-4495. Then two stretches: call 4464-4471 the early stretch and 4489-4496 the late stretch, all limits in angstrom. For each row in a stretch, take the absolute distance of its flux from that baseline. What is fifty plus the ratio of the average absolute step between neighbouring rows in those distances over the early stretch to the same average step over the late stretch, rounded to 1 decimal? 51.1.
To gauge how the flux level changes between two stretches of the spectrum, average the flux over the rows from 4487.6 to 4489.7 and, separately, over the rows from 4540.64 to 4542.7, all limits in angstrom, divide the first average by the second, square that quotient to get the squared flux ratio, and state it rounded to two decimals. 1.05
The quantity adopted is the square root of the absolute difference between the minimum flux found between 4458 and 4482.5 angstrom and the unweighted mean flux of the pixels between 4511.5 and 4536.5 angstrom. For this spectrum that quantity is 0.77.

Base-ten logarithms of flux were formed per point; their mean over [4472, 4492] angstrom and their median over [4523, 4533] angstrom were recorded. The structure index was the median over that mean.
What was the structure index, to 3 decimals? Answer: 0.984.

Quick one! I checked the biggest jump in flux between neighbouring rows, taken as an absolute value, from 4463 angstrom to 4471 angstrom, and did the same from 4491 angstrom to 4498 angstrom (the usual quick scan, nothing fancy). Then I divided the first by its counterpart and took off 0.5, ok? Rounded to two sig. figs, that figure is 1.0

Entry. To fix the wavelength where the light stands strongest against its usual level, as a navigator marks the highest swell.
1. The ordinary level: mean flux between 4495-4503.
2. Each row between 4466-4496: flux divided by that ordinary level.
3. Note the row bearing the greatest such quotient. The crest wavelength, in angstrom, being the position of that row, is 4494.35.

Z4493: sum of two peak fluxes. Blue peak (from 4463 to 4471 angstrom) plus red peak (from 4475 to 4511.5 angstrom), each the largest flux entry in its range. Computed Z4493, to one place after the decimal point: 70.7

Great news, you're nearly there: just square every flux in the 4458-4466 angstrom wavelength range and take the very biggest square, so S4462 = 1446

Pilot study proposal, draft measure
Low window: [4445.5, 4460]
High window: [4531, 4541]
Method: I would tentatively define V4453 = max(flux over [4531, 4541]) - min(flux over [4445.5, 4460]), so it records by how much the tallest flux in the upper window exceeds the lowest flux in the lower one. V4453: 1.5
